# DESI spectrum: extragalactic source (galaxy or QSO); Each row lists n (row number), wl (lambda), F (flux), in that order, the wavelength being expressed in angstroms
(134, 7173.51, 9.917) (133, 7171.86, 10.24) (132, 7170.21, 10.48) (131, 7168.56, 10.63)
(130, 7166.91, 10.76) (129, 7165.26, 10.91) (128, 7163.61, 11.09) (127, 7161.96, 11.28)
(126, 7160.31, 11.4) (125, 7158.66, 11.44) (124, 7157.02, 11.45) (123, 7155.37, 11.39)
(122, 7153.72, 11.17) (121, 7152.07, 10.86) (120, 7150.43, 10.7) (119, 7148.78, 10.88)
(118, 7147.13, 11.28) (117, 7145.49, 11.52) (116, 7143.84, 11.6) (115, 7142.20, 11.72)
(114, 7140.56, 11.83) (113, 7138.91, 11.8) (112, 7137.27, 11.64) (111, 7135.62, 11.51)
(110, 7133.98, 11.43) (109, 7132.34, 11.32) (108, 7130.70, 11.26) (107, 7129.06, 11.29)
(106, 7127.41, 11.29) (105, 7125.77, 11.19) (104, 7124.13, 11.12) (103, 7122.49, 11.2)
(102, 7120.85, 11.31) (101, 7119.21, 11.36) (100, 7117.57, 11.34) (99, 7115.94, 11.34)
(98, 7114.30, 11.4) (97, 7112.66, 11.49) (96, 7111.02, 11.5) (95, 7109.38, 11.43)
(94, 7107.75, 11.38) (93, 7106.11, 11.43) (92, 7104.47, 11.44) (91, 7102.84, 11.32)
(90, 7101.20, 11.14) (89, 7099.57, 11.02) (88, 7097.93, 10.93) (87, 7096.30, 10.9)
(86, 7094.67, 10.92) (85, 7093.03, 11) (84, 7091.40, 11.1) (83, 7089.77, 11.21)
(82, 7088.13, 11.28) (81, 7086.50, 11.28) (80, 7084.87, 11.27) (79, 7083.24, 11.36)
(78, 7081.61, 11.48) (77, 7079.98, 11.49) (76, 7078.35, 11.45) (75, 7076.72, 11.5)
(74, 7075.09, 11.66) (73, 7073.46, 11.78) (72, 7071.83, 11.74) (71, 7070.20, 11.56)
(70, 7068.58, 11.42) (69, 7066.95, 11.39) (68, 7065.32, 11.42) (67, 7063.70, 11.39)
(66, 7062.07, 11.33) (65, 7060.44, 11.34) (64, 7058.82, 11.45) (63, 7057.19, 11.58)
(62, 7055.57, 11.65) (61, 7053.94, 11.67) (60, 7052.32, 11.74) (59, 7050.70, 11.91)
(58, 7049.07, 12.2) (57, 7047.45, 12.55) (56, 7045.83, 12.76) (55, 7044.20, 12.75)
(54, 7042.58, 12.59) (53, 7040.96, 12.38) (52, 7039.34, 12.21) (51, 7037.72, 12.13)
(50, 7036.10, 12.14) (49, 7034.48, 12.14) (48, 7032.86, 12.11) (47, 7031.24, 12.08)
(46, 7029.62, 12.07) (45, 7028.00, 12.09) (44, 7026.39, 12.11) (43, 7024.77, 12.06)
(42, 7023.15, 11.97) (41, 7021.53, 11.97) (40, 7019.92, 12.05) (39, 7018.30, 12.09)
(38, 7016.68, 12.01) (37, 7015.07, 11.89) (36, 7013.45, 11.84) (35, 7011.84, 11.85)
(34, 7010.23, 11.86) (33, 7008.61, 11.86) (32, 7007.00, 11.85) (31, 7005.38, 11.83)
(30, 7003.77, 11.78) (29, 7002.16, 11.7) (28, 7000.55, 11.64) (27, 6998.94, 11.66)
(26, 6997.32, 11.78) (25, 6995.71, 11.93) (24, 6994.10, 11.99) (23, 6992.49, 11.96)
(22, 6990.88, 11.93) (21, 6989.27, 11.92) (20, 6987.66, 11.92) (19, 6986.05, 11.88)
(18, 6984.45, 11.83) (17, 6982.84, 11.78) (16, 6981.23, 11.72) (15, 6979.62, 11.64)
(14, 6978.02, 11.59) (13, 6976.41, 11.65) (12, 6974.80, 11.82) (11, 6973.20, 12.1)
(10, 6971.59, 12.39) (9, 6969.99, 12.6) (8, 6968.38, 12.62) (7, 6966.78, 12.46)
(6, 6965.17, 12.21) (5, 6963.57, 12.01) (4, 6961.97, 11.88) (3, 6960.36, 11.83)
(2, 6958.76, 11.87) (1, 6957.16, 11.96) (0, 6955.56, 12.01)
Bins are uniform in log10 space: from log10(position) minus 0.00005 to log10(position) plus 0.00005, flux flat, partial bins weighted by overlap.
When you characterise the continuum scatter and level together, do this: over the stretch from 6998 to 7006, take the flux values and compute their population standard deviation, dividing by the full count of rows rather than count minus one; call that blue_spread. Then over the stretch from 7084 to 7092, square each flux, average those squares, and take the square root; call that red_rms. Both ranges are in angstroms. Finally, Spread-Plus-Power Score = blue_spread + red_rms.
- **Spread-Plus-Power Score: 11.3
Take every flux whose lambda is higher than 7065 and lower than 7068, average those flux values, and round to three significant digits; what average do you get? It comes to 11.4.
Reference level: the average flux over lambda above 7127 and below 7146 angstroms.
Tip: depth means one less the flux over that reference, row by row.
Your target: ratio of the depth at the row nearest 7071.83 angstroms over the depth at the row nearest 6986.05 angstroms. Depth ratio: 0.6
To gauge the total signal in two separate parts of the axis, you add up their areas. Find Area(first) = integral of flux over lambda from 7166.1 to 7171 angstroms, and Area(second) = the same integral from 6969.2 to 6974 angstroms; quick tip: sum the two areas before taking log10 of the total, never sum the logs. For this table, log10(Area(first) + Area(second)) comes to 2.05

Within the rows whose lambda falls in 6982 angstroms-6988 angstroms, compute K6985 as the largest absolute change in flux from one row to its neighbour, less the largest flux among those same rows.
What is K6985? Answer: -11.9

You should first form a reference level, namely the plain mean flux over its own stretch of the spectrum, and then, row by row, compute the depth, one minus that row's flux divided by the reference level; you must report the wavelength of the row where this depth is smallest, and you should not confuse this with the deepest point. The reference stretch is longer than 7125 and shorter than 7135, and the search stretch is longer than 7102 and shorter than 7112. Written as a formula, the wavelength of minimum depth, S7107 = 7111.02 angstroms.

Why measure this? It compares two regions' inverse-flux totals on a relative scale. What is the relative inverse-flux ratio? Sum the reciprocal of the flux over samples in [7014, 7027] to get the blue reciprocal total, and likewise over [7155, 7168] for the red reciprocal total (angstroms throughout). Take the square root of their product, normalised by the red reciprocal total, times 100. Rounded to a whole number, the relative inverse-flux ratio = 97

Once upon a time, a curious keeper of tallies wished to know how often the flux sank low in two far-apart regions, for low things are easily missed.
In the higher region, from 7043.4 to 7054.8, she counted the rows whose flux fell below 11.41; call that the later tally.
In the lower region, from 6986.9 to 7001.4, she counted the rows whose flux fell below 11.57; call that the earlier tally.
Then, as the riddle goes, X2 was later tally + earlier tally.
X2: 0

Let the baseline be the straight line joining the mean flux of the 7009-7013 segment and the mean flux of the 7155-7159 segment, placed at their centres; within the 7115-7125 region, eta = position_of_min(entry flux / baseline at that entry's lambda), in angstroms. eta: 7124.13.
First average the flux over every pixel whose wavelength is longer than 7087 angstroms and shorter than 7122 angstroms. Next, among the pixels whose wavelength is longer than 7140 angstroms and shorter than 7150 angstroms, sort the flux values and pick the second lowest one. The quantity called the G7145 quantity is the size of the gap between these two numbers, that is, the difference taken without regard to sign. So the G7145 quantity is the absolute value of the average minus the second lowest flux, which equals 0.0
